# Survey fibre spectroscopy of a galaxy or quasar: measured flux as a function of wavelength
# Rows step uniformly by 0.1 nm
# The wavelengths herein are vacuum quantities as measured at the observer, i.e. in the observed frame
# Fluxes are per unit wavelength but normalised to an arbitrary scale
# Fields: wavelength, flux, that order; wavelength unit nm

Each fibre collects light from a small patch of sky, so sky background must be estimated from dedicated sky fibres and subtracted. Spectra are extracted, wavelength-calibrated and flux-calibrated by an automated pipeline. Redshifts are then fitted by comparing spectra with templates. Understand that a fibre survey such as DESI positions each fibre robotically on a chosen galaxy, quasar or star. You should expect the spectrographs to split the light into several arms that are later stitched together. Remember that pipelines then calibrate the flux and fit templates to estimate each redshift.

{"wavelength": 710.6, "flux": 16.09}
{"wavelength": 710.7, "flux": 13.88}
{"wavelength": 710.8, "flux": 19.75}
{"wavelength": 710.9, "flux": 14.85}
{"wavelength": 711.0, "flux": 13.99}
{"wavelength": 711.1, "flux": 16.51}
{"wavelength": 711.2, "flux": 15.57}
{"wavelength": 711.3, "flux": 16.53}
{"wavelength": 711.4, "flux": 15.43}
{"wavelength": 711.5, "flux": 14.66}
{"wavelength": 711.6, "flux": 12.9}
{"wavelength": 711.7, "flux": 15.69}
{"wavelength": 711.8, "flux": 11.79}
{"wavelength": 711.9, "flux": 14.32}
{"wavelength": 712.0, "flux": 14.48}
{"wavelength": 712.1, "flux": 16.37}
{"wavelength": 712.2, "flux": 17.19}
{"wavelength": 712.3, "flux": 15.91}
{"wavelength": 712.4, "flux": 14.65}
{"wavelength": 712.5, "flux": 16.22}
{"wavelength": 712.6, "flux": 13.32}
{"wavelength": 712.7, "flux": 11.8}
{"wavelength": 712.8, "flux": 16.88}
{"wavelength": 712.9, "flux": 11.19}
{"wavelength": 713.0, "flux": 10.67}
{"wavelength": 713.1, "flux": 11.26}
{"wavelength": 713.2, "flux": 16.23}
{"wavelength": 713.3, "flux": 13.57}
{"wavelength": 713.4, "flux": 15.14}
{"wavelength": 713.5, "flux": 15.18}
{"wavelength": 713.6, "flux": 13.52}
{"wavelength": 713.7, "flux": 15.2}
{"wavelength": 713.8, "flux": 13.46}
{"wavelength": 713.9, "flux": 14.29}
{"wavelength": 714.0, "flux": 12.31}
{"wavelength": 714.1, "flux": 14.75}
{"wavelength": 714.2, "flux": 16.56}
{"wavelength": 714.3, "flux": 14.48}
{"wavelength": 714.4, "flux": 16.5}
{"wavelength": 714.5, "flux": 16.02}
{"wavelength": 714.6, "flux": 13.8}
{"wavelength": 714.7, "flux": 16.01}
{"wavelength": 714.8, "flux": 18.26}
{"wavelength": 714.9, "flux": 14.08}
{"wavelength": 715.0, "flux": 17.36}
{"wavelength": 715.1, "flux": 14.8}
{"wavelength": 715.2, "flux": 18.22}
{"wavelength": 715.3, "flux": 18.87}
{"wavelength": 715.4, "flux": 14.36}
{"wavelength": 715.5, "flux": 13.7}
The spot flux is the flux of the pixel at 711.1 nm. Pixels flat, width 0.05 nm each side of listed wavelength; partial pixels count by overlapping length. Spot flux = 16.51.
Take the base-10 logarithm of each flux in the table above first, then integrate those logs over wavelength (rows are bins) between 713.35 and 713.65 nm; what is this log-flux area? 0.349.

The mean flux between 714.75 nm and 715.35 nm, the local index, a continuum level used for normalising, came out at 16.9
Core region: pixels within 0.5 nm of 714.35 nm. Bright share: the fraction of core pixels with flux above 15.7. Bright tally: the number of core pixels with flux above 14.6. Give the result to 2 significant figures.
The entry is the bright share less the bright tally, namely -5.5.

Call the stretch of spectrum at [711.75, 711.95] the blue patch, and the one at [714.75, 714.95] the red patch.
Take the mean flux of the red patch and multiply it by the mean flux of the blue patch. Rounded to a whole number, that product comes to 211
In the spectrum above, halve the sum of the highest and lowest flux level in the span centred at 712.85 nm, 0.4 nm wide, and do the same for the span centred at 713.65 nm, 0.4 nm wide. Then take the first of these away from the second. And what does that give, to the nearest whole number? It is 1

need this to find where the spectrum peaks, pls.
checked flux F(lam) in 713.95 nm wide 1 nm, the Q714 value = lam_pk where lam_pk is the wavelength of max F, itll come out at 714.2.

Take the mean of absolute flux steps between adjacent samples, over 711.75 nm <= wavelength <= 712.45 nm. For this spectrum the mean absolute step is 1.3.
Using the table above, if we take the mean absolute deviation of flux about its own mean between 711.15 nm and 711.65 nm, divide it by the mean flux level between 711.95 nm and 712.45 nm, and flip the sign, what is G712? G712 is -0.063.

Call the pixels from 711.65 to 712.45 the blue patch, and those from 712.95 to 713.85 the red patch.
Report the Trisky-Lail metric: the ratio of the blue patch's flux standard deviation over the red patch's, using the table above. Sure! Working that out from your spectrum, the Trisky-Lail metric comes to 0.88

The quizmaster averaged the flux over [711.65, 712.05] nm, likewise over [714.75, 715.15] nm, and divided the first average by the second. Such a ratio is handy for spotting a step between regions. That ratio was 0.87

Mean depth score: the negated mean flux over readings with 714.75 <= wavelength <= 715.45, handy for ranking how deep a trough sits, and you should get -16.6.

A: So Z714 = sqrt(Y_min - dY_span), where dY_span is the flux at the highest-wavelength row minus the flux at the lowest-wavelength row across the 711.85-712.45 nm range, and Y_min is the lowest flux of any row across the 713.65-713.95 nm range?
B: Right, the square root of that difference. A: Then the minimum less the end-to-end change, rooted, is 3.62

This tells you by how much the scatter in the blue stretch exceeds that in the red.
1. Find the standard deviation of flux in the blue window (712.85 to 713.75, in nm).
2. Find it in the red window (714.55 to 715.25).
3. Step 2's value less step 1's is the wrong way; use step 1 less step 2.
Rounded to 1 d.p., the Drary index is 0.2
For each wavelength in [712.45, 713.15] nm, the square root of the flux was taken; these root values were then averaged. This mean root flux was 3.60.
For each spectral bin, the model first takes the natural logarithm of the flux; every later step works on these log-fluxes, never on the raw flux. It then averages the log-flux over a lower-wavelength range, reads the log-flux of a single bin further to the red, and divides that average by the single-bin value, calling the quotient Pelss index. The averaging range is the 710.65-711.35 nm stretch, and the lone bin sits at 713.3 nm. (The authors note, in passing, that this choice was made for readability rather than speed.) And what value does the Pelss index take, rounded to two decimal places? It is 1.06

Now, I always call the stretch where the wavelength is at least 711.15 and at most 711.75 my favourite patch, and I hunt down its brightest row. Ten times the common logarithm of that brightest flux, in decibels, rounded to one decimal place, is 12.2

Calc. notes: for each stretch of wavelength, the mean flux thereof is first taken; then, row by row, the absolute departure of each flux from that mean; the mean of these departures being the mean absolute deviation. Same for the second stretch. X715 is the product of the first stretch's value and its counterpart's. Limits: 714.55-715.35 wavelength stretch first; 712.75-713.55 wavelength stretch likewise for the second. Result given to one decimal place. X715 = 3.7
